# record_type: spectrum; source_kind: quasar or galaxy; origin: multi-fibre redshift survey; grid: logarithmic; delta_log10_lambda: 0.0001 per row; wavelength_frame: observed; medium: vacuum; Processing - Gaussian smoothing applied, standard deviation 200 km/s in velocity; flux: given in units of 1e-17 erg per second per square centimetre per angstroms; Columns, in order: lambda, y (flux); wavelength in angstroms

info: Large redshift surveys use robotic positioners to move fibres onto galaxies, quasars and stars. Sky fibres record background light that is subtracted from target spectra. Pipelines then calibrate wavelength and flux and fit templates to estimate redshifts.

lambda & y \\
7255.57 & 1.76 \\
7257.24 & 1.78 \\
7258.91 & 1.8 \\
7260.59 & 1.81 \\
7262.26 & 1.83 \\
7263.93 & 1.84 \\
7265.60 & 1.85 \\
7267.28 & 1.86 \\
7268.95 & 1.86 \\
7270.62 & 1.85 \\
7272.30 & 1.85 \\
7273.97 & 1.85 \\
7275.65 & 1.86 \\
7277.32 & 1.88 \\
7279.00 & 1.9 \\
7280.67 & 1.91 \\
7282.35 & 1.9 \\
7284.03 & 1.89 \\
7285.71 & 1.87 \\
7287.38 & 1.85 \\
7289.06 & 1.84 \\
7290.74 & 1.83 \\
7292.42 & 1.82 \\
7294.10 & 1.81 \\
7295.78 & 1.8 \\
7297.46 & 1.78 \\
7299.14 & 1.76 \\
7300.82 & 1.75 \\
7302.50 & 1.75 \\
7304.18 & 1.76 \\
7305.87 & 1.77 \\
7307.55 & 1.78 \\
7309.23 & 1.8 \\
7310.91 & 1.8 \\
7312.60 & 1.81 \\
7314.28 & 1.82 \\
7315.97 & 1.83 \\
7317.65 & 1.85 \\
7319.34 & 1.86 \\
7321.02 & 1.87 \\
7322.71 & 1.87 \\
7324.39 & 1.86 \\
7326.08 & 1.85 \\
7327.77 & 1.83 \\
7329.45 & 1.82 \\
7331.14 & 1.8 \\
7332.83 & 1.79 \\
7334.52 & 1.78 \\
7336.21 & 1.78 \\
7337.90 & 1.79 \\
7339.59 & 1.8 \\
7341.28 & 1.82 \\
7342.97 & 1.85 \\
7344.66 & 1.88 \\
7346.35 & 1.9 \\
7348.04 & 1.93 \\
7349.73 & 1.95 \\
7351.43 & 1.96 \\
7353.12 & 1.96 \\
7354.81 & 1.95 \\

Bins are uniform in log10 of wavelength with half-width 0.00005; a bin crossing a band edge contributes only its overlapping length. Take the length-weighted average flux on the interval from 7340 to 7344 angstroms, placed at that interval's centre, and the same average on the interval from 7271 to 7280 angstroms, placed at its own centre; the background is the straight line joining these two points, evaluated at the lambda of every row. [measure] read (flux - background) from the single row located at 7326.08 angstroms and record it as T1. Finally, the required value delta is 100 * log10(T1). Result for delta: -211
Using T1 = 0.008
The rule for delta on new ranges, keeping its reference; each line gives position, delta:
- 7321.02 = -160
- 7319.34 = -185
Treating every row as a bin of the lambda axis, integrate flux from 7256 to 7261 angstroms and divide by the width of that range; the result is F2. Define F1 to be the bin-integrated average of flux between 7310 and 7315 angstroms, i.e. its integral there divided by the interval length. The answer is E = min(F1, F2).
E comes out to 1.79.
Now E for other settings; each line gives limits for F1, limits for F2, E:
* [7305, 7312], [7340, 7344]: 1.79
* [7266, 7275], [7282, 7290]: 1.85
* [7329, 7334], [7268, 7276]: 1.80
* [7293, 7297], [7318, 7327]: 1.80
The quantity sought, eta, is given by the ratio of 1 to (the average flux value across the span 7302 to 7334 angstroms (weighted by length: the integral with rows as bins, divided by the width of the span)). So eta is 0.550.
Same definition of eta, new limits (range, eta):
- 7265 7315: 0.547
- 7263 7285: 0.535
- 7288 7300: 0.554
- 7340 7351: 0.530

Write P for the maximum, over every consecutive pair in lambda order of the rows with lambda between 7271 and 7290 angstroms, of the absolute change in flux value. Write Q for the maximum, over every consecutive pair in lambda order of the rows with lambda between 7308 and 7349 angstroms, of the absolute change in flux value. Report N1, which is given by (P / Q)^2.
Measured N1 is 0.4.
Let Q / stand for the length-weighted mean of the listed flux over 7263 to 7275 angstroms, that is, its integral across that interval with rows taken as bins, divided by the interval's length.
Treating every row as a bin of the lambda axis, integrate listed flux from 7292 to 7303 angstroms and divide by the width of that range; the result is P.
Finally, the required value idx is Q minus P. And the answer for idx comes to 0.07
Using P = 1.78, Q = 1.85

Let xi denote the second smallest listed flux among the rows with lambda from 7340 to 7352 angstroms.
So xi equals 1.85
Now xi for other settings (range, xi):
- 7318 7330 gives 1.83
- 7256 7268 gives 1.8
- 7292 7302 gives 1.76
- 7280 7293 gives 1.83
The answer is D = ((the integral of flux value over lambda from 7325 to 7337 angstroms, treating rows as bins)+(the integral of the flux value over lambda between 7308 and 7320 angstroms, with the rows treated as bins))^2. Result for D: 1897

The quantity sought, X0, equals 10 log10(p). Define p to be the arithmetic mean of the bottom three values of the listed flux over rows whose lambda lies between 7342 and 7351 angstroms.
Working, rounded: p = 1.88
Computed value 2.73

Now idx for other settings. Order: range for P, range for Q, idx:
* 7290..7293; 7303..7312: -0.04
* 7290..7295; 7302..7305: -0.06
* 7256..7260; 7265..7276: 0.07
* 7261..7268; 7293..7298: -0.04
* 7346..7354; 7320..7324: -0.07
